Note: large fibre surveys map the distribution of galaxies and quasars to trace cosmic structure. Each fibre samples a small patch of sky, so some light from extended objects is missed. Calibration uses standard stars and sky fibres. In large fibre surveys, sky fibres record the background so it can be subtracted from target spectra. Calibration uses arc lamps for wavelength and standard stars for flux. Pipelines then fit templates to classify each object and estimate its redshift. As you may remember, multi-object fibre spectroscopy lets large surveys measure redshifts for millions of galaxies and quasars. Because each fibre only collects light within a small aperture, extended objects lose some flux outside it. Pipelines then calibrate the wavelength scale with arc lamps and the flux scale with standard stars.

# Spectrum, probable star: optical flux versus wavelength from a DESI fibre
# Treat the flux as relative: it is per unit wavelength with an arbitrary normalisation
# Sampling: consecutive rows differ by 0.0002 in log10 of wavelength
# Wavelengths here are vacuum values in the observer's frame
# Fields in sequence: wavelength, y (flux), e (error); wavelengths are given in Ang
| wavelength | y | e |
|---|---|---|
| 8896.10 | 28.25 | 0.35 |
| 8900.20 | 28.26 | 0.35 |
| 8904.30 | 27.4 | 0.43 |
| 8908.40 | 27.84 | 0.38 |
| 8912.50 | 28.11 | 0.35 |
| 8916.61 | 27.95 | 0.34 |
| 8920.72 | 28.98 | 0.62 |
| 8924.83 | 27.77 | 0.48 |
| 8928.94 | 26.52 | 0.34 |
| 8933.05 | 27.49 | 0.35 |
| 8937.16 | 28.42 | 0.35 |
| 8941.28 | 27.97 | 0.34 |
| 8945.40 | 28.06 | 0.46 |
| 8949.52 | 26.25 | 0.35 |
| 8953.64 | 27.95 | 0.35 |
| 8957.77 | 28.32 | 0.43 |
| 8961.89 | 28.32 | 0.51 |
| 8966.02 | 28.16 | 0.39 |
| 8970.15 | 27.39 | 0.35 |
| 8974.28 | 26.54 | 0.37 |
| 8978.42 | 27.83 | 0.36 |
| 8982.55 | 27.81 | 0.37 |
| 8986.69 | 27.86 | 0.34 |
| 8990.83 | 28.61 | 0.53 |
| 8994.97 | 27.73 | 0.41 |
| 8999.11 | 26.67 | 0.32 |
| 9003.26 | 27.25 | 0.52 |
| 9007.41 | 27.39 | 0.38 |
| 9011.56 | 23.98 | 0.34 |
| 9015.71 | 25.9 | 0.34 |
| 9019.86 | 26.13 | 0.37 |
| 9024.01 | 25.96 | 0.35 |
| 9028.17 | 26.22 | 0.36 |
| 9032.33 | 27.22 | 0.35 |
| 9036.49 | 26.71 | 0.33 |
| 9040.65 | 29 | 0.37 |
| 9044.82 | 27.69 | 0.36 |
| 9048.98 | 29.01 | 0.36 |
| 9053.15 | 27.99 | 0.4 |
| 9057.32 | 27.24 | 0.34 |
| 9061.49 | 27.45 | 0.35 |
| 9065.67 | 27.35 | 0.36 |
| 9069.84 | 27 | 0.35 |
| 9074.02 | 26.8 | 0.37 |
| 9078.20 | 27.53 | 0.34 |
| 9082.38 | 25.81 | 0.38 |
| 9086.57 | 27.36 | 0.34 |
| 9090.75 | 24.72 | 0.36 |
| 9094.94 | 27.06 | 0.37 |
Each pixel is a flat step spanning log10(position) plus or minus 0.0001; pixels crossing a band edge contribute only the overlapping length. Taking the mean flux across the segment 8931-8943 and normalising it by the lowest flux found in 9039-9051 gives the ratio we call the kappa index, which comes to 1.010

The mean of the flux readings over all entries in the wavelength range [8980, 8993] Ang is 28.09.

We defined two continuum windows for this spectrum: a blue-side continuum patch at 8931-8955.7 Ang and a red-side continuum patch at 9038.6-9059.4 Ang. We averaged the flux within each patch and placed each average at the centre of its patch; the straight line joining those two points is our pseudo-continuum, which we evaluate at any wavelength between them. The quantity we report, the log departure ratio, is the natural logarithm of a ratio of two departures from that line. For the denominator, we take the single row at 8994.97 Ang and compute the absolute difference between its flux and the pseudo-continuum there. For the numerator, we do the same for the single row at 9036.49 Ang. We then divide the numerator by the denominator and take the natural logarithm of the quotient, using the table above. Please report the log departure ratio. 1.9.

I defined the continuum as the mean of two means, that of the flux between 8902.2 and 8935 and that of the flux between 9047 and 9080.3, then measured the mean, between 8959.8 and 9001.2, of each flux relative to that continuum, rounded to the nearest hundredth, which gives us 1.00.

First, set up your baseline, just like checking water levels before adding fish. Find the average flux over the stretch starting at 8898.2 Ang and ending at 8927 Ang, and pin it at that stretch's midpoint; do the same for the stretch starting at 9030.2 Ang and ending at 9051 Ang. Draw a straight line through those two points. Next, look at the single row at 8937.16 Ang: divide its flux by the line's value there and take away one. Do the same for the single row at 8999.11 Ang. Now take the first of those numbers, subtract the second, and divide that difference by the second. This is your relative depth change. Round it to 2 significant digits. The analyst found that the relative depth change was -1.3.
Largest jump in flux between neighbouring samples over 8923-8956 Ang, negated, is -1.81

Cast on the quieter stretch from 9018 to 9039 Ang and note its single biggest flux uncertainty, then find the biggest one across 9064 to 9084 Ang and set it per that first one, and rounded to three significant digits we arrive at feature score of 1.03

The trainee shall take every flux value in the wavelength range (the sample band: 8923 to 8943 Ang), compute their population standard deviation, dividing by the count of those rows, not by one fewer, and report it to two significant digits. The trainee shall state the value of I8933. 0.63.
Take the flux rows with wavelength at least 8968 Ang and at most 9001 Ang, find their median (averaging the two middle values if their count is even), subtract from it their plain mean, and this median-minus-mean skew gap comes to 0.21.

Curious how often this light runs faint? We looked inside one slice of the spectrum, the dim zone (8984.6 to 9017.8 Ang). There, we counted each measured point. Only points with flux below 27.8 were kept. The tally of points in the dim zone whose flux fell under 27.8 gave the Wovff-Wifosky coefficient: 6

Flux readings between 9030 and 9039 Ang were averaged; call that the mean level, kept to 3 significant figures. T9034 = 27.0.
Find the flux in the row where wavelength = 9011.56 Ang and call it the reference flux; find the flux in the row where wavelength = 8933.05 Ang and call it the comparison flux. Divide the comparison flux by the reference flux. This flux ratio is 1.146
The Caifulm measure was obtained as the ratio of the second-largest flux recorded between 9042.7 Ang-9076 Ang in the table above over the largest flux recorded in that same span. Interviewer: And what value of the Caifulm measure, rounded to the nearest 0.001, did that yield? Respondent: 0.965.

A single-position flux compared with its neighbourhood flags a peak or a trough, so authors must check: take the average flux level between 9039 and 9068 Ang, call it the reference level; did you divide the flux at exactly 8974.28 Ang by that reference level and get 0.95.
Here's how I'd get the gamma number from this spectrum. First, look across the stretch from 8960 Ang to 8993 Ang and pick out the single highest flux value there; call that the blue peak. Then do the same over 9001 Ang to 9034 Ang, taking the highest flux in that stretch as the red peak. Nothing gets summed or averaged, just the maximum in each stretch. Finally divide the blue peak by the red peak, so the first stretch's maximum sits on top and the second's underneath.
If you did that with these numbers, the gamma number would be 1.04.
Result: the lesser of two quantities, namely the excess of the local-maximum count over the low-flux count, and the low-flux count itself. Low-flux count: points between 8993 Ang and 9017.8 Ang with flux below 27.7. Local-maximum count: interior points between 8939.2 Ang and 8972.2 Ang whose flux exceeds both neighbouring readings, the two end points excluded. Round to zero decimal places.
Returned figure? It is -4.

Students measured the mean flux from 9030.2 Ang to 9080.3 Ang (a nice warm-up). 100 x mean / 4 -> 690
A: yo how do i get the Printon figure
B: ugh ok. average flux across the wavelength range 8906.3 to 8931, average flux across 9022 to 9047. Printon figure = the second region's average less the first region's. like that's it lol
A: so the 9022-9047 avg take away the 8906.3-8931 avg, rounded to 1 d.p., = -0.7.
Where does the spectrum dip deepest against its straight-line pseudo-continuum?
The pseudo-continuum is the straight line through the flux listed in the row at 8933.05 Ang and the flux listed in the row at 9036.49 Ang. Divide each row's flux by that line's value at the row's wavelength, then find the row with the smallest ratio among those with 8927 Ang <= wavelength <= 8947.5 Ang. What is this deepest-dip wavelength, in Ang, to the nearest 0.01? 8928.94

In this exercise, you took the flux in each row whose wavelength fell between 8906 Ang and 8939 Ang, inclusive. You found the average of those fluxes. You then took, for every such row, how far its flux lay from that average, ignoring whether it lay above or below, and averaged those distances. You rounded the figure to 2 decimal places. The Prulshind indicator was 0.48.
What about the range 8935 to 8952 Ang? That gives 0.71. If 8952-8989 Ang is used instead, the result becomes 0.37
